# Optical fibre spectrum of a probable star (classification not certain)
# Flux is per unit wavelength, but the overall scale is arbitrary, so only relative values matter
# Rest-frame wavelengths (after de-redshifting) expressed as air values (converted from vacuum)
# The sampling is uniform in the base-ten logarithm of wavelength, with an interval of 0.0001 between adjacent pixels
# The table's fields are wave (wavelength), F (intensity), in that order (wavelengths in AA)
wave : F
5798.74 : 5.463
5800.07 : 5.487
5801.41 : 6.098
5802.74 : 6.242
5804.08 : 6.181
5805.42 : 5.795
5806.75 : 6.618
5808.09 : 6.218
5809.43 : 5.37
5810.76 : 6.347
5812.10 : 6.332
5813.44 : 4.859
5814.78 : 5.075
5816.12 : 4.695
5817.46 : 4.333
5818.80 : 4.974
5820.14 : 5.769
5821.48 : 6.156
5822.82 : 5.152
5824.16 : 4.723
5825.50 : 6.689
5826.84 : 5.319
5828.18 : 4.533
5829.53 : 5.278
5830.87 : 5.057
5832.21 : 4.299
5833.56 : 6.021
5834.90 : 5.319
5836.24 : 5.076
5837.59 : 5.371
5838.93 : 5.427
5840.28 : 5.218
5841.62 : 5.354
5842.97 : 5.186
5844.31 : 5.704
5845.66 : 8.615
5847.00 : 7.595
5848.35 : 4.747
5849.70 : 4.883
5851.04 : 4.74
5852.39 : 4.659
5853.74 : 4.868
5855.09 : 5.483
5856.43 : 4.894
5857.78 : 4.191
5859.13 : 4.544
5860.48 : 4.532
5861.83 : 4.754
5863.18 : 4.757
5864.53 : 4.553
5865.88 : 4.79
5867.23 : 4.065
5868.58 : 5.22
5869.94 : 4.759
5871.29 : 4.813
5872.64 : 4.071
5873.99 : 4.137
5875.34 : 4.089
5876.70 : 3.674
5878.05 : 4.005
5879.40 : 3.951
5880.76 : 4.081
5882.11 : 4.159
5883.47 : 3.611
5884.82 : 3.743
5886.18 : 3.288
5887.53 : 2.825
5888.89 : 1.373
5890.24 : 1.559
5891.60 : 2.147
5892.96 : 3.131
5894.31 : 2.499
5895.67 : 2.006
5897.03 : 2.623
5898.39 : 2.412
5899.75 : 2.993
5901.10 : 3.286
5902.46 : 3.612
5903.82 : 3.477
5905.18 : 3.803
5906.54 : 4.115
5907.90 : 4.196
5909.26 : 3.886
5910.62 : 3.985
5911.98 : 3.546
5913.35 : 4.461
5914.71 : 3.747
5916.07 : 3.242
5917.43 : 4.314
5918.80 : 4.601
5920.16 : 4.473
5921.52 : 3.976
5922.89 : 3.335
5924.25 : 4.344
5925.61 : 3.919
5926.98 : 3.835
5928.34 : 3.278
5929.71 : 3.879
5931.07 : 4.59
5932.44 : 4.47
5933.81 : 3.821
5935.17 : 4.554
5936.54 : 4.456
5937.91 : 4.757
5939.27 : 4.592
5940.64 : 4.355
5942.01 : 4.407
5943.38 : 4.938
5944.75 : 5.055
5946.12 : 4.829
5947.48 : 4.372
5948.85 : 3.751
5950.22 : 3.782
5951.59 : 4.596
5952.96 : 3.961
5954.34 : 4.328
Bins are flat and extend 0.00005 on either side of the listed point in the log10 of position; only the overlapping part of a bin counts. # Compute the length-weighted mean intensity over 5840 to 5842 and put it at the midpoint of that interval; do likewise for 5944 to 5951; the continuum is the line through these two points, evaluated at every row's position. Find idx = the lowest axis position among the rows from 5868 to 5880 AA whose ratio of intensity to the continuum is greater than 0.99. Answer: 5868.58 AA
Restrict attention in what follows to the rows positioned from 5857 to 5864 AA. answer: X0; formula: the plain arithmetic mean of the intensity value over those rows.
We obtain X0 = 4.6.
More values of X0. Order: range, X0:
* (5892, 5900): 2.6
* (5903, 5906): 3.6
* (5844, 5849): 6.7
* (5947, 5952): 4.1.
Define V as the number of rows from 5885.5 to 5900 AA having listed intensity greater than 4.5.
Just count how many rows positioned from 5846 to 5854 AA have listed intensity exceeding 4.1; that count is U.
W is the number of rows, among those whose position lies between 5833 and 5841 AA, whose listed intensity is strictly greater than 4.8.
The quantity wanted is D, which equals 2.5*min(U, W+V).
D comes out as 15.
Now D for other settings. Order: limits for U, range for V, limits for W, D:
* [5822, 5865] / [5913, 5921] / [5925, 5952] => 10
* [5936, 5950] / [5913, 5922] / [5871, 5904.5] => 5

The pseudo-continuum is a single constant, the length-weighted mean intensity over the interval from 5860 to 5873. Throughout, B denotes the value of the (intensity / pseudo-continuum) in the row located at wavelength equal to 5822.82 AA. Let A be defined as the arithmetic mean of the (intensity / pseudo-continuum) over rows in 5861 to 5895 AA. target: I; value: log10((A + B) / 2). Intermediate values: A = 0.81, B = 1.11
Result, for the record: -0.02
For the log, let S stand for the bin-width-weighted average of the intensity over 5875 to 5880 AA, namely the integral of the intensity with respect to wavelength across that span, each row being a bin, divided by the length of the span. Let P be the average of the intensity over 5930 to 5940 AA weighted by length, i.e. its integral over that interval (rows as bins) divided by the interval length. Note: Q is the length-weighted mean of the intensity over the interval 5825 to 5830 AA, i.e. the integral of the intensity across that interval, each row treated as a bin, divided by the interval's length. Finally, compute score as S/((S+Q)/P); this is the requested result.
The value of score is 1.9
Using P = 4.4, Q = 5.4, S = 3.9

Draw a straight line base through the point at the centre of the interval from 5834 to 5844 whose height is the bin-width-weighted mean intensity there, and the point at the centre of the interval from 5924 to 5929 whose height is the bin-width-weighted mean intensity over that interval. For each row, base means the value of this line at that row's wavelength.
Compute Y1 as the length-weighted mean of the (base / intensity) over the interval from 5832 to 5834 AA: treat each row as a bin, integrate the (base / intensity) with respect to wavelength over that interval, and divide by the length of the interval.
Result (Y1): 1.06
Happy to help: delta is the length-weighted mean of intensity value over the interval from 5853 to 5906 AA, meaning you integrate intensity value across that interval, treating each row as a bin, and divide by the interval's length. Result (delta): 3.76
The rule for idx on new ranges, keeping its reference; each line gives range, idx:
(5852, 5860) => 5855.09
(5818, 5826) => 5820.14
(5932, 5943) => 5932.44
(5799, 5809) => 5801.41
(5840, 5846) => 5841.62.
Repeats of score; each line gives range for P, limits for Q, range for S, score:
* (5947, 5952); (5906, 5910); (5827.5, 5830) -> 2.2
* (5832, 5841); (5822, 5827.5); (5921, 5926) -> 2.2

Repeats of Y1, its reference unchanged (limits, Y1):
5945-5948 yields 0.74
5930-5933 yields 0.84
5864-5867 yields 1.06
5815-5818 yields 1.24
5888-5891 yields 2.91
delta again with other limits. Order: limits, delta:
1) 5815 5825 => 5.14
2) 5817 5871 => 5.19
